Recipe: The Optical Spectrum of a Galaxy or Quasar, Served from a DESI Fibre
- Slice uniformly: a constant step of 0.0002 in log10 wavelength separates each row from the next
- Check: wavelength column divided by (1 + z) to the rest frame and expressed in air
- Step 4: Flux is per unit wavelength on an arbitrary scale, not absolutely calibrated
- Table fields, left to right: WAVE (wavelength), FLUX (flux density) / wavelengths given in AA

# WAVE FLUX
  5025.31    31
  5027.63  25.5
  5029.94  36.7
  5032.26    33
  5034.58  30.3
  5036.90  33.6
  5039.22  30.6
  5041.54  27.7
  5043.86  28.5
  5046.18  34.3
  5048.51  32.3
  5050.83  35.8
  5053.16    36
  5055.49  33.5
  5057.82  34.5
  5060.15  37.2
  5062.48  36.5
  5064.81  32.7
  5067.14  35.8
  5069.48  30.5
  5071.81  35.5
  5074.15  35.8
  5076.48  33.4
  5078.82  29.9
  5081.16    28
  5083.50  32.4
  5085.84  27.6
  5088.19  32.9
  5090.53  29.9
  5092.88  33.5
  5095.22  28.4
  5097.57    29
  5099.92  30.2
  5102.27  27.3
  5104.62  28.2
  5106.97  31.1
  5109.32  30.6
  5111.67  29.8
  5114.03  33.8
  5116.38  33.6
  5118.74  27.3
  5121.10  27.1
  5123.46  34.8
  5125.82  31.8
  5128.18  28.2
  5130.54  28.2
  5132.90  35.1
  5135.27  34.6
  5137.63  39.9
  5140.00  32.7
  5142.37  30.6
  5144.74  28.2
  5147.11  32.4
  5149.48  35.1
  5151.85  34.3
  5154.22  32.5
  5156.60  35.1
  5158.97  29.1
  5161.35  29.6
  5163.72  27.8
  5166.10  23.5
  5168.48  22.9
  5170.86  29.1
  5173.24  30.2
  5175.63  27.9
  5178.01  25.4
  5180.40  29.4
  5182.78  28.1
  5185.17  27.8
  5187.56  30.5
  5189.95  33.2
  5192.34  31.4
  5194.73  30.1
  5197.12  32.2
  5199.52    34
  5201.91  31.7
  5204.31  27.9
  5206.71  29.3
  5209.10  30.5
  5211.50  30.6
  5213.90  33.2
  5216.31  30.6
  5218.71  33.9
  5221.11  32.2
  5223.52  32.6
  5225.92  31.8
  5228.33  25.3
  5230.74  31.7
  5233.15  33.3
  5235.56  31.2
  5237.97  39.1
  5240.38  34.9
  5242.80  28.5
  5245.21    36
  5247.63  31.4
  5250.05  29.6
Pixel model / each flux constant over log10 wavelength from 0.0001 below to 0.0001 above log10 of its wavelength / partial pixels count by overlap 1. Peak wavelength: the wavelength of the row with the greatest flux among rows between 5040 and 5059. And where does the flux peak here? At 5053.16 AA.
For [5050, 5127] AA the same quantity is 5060.15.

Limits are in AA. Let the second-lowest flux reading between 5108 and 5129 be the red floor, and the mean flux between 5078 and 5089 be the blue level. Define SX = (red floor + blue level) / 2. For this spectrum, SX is 28.7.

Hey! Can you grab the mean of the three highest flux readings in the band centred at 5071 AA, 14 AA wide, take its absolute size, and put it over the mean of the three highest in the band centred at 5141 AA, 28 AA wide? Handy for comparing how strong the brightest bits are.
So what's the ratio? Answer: 0.97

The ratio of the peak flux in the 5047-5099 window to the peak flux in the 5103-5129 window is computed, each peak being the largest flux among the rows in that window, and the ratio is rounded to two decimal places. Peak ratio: 1.07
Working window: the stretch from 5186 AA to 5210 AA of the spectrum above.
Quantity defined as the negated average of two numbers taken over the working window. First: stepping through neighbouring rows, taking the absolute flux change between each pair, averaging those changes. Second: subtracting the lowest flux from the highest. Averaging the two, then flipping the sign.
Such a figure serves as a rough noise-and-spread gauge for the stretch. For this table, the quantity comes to -4.1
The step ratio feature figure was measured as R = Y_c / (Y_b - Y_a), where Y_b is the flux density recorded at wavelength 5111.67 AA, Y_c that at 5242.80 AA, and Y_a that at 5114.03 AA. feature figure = -7.1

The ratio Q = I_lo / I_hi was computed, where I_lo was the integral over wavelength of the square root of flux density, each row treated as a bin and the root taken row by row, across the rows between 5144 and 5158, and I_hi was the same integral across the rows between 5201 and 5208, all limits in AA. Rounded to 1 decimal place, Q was 2.1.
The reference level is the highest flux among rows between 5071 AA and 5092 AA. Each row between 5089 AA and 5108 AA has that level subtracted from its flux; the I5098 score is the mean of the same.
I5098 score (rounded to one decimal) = -6.1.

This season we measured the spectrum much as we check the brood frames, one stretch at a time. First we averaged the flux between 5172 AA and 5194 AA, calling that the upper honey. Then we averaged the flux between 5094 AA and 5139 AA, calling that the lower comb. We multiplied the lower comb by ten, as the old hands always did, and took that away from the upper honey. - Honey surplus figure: -281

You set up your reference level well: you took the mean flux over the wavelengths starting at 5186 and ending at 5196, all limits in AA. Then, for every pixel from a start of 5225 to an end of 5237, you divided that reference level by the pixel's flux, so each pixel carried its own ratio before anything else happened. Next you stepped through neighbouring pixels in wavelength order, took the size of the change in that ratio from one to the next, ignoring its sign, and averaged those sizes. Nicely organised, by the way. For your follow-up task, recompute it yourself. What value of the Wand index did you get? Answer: 0.153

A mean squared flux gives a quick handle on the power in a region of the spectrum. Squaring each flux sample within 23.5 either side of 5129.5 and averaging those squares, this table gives 1032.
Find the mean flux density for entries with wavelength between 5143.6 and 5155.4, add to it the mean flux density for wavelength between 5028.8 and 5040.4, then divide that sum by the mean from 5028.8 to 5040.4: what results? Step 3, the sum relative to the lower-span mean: 1.99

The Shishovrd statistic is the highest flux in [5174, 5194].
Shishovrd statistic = 33.2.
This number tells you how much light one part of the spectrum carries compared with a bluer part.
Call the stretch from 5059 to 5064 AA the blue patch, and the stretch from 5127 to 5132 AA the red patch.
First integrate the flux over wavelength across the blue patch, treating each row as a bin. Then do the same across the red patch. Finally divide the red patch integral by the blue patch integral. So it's 0.78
